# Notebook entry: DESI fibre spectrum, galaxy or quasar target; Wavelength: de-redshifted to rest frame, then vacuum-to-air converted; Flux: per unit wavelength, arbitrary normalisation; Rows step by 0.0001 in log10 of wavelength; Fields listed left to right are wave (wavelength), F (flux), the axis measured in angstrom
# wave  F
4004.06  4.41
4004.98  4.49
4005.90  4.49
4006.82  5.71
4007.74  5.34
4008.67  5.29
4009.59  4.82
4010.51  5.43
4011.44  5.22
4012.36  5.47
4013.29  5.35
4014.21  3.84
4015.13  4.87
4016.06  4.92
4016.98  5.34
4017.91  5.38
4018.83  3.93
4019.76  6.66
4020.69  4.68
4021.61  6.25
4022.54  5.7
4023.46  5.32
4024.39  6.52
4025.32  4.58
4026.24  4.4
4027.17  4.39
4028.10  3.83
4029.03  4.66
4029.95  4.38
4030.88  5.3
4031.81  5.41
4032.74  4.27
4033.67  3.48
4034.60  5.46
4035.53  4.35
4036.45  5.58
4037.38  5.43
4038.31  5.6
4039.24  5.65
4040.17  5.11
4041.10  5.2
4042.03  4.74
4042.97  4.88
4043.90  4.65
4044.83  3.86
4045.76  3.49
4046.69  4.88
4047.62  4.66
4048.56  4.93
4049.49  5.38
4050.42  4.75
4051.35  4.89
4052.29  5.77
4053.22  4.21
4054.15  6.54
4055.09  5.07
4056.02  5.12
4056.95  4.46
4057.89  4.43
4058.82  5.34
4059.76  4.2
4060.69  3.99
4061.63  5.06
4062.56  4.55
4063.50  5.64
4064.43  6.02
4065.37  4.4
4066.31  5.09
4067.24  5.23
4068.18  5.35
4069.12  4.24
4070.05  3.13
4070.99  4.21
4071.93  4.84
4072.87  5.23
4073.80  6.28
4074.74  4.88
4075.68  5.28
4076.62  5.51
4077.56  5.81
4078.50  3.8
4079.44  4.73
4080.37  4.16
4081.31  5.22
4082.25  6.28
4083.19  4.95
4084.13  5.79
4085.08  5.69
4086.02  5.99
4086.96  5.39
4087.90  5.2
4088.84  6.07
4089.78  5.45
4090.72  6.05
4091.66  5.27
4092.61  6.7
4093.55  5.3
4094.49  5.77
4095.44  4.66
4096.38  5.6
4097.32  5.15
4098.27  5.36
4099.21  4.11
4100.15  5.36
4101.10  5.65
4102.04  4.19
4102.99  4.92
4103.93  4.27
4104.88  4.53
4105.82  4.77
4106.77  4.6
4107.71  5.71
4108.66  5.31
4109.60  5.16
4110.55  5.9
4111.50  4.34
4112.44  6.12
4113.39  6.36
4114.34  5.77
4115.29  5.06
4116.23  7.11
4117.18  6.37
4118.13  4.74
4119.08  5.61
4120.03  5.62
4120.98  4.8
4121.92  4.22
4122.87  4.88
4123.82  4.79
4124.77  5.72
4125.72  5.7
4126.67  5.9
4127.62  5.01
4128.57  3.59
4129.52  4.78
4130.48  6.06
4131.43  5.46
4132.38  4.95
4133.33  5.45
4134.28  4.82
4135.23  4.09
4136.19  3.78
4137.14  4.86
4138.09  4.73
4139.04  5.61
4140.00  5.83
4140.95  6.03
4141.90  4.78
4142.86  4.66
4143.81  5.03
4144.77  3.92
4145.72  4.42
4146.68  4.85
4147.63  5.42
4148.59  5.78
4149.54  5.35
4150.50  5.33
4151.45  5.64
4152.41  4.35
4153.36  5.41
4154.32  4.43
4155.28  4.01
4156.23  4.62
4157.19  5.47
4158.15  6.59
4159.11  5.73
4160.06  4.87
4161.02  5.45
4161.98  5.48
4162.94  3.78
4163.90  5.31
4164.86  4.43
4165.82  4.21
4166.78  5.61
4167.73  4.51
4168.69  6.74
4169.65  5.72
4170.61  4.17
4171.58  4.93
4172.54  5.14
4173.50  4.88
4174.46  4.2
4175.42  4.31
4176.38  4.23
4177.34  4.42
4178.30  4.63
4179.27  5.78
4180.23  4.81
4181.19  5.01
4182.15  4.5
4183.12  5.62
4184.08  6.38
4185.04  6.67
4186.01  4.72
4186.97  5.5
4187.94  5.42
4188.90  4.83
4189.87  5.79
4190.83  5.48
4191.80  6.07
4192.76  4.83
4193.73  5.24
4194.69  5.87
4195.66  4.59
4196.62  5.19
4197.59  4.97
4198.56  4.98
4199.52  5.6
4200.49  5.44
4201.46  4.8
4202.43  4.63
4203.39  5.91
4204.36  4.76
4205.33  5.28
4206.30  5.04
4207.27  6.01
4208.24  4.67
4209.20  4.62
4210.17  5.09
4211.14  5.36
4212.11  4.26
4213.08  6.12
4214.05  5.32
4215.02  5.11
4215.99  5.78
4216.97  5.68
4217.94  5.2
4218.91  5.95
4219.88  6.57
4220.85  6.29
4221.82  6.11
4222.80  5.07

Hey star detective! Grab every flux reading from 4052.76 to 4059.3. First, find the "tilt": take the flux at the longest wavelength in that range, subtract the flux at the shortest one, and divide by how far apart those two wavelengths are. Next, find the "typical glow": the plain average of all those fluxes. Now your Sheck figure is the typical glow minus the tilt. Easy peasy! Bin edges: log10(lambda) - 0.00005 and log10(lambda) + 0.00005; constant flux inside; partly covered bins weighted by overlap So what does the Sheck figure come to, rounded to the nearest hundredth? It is 4.82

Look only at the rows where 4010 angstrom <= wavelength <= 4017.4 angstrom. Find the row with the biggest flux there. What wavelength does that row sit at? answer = 4012.36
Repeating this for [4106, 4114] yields 4113.39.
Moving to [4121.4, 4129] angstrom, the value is 4126.67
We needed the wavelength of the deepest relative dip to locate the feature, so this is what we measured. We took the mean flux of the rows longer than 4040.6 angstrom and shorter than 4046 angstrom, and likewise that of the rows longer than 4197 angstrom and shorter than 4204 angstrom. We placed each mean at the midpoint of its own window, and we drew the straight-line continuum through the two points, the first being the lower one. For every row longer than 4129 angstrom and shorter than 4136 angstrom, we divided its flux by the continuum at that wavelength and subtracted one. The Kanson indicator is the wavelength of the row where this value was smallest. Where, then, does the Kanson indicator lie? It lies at 4135.23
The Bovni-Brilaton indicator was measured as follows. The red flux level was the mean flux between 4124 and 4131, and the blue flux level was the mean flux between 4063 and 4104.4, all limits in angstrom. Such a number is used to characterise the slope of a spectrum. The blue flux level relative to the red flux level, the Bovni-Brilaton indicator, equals 0.99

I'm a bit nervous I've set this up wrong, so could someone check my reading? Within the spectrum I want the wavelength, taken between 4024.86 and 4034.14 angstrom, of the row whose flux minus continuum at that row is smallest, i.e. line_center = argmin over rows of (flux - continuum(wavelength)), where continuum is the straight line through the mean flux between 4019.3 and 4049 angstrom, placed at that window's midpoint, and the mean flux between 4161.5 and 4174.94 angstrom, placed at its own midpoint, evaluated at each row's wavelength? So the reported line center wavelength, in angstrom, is 4033.67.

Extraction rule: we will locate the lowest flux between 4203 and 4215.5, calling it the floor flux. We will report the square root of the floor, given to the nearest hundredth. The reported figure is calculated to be 2.06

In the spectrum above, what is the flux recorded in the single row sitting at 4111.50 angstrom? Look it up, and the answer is 4.34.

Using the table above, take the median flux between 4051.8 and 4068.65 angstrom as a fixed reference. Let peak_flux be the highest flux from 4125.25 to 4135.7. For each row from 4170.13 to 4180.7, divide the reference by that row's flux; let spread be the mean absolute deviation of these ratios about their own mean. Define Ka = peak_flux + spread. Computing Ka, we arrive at 6.1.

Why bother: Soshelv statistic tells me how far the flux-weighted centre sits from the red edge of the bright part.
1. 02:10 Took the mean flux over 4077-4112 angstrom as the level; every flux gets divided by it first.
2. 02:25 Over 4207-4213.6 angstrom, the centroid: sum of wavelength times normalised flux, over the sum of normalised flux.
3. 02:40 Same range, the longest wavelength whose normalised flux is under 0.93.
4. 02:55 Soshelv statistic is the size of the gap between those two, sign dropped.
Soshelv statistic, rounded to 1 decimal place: 1.9 angstrom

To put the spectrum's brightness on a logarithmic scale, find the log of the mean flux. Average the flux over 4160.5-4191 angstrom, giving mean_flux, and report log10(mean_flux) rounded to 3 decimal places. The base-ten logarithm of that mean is 0.706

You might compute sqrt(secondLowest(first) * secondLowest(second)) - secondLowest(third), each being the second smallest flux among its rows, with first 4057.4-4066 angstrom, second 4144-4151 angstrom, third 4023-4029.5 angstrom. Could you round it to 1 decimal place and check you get -0.1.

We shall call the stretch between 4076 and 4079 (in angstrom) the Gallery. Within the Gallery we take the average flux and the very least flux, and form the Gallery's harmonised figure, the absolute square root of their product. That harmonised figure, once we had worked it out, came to 4.4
